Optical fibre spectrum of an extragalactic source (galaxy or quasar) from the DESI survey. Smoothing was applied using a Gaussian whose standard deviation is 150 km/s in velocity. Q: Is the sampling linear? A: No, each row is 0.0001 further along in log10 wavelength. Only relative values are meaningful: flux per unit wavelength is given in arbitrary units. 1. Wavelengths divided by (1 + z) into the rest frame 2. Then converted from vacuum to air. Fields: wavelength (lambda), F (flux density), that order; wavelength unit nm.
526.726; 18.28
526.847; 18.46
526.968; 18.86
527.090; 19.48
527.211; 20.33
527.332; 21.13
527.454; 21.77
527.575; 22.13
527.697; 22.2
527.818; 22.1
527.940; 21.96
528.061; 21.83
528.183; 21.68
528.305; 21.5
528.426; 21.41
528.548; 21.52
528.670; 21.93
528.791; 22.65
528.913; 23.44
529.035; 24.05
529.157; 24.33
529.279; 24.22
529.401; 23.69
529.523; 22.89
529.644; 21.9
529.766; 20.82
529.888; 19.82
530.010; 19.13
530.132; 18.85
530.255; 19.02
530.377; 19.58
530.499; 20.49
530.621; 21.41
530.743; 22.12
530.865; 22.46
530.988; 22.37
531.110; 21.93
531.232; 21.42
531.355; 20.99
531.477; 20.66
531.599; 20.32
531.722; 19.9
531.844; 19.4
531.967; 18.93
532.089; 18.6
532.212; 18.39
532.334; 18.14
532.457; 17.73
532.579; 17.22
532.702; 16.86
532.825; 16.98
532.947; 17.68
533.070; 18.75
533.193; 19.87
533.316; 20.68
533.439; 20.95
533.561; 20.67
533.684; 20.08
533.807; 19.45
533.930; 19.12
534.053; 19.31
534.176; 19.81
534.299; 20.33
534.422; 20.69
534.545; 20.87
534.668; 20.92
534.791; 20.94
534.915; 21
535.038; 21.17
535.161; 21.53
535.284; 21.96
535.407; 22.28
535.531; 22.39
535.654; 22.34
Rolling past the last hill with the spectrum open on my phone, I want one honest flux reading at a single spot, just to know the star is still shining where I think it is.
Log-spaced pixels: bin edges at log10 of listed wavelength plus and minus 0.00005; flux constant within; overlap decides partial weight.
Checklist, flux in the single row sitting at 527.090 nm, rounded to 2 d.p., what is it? 19.48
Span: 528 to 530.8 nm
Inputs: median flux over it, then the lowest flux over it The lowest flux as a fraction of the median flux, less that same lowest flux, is -18.0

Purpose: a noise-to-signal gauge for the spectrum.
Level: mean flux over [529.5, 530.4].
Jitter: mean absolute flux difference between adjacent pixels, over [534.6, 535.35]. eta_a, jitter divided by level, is 0.010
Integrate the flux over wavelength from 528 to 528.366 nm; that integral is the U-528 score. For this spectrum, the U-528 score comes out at 7.9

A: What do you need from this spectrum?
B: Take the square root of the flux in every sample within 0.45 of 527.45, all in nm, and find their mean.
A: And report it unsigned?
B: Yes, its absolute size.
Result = 4.61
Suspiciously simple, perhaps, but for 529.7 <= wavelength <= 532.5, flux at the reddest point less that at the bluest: -3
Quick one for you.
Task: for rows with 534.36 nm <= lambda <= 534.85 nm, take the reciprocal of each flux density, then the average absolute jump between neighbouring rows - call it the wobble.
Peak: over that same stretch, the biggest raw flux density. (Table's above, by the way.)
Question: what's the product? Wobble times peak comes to 0.004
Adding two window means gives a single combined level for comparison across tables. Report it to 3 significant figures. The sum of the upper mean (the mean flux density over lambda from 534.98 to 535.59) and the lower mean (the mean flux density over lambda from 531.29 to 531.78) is 42.3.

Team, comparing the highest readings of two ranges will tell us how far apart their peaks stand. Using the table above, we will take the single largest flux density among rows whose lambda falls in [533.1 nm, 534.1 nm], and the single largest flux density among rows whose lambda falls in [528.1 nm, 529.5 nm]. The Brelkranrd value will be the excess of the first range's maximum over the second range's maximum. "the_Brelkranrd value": -3.4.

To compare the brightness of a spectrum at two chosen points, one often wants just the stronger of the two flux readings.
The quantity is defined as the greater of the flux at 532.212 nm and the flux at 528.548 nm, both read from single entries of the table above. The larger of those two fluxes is 21.5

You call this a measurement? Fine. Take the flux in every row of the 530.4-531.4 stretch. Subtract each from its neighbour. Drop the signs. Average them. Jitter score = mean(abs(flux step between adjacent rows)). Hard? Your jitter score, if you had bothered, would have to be 0.49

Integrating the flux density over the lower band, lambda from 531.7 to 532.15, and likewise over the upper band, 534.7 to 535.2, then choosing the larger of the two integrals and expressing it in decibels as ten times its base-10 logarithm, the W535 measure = 10.2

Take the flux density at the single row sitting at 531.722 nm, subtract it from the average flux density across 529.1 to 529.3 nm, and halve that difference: 2.2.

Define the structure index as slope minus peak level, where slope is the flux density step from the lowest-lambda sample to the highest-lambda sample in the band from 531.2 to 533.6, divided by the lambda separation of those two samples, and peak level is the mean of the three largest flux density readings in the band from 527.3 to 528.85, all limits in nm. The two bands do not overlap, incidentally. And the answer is -22.6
